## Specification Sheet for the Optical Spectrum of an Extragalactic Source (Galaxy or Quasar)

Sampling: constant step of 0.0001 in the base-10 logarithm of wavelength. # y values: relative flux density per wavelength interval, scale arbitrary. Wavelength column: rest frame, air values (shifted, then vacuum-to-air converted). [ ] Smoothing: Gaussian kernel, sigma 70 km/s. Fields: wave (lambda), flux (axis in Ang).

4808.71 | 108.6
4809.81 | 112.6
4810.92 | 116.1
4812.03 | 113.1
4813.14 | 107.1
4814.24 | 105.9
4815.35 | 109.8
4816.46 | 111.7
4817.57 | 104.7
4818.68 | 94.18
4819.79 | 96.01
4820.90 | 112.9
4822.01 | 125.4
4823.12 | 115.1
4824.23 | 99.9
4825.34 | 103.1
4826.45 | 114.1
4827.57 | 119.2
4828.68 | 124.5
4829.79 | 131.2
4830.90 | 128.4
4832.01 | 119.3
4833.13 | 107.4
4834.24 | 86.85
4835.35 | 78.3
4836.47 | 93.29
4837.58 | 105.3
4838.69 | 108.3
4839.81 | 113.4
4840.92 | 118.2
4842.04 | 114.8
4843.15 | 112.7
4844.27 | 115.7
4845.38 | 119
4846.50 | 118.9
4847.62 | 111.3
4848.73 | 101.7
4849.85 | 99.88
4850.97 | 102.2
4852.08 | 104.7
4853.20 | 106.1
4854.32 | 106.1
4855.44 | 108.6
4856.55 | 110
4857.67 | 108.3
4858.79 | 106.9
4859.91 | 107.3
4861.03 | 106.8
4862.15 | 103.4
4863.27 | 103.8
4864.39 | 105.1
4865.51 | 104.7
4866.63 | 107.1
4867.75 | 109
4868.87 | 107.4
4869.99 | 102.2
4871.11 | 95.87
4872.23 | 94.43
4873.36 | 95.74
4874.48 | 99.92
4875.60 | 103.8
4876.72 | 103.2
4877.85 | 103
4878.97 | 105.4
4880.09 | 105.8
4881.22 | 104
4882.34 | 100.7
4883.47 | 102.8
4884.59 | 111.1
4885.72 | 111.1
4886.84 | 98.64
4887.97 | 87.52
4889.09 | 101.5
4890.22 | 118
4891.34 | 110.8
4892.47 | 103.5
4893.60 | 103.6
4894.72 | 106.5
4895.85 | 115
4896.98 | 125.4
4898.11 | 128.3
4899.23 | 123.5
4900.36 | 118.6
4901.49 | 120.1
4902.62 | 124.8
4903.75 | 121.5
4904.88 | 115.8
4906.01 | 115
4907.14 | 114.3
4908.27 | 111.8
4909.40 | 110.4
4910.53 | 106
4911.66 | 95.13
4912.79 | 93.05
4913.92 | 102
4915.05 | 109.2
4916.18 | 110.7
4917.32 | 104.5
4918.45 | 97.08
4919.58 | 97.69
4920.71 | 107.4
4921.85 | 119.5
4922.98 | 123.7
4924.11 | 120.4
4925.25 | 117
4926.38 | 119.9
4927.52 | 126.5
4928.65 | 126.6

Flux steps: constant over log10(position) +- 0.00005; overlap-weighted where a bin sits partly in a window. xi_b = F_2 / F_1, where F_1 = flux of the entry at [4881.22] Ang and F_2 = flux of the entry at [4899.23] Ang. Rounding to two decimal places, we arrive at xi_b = 1.19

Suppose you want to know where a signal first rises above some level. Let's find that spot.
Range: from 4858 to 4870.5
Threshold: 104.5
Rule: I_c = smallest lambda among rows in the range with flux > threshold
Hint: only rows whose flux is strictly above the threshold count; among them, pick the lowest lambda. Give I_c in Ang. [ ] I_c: 4858.79 Ang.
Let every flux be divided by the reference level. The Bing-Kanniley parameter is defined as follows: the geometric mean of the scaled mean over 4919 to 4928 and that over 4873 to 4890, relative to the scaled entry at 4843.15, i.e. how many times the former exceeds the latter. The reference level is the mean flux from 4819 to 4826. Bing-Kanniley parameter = 0.97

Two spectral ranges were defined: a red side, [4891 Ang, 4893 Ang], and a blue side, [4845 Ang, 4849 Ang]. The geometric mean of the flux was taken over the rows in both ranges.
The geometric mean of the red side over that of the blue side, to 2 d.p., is 0.95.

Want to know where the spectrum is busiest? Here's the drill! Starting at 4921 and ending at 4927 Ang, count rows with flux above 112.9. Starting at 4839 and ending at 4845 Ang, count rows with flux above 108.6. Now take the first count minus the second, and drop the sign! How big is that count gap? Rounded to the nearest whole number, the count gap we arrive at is 0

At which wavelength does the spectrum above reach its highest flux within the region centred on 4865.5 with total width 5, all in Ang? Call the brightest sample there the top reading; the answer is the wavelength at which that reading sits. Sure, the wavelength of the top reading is 4867.75 Ang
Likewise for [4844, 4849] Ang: 4845.38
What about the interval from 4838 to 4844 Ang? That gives 4840.92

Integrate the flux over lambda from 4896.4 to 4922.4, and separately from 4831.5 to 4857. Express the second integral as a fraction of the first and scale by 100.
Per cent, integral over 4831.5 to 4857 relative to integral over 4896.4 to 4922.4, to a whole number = 94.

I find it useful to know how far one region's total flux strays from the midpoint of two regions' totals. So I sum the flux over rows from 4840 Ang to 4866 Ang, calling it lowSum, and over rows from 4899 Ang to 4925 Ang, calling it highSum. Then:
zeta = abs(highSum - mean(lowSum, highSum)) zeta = 33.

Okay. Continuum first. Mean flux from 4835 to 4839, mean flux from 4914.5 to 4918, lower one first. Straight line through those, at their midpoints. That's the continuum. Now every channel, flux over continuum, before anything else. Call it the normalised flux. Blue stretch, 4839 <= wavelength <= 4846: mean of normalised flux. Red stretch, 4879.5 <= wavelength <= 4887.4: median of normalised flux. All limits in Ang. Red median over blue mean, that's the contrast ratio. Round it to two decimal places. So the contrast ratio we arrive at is 0.85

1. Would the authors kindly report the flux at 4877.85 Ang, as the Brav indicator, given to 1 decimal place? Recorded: 103.0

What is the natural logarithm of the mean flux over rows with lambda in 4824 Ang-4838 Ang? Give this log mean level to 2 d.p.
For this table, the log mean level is 4.69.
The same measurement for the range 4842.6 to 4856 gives 4.69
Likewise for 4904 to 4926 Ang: 4.69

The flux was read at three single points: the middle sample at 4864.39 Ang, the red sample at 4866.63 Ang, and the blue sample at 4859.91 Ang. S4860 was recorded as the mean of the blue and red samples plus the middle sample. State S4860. 212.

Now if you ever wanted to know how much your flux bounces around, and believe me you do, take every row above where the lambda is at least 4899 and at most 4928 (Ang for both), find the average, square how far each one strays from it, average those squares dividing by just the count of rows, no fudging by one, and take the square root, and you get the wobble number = 10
